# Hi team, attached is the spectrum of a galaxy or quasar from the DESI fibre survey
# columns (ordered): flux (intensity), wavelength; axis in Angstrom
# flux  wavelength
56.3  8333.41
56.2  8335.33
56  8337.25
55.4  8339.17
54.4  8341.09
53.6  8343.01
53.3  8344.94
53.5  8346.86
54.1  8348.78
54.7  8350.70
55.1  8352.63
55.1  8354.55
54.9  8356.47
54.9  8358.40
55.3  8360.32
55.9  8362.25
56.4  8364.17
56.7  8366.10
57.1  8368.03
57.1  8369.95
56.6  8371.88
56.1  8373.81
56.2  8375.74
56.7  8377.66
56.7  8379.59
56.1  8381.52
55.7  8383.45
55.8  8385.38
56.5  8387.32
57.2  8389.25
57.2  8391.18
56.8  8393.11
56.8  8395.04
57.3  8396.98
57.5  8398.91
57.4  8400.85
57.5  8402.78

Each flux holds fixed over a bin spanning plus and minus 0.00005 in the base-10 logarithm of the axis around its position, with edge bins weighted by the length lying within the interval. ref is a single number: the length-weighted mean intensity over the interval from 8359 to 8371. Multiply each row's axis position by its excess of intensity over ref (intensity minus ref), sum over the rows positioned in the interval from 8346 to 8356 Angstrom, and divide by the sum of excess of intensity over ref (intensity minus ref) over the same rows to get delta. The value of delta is 8349.8 Angstrom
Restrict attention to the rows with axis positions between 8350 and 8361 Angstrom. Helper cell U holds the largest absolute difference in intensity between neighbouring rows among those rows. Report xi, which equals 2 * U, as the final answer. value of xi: 0.80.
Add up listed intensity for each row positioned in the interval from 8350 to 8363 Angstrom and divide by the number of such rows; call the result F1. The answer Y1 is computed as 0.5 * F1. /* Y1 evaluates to 27.6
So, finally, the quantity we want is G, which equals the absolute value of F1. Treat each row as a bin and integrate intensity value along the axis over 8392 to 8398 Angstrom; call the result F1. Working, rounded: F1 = 342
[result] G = 342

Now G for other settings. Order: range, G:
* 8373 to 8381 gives 452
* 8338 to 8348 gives 541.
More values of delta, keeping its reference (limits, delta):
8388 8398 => 8393.0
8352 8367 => 8356.4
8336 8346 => 8342.6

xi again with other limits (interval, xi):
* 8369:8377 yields 1.00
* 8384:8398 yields 1.40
